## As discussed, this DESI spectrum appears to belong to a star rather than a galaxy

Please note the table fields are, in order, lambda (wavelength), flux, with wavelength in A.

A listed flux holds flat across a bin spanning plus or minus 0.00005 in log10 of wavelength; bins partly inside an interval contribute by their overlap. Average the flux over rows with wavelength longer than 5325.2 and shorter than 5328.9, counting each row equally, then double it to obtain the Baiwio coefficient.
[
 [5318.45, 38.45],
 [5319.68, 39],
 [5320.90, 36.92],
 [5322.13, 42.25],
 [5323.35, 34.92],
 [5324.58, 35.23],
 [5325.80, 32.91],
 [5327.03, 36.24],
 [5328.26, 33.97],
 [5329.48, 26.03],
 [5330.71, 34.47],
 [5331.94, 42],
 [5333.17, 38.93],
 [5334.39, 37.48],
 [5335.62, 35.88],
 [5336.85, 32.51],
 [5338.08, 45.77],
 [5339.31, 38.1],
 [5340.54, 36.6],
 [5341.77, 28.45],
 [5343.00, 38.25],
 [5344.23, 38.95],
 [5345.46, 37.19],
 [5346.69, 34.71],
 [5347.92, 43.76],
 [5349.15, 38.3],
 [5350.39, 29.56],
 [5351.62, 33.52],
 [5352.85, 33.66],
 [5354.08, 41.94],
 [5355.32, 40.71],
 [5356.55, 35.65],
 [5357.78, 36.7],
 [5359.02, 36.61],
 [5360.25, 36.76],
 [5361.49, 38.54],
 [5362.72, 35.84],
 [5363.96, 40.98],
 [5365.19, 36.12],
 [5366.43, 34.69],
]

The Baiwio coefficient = 69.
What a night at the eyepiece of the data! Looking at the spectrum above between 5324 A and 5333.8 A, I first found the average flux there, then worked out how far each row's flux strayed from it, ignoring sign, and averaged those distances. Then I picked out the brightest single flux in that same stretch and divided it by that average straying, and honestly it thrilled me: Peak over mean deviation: 13.4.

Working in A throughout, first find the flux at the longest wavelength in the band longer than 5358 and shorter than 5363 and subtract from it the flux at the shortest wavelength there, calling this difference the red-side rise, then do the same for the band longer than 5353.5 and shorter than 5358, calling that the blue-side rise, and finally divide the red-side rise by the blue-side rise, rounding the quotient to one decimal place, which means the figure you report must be 0.1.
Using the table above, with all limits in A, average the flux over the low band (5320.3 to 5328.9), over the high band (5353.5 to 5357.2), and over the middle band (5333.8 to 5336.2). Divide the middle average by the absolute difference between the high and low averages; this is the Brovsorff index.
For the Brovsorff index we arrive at 11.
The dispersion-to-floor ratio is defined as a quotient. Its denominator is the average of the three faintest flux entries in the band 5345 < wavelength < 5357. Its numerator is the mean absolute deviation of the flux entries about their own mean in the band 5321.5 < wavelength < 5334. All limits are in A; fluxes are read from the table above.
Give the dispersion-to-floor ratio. 0.103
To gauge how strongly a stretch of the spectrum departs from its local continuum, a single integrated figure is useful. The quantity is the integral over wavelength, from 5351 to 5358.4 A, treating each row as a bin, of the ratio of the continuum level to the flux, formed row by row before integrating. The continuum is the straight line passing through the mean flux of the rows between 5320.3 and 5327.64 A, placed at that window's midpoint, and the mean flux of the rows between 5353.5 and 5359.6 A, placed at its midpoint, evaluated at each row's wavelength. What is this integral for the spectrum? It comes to 7.69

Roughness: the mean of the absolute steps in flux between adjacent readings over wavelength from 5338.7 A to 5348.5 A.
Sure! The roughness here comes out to 4.8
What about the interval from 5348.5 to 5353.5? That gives 4.3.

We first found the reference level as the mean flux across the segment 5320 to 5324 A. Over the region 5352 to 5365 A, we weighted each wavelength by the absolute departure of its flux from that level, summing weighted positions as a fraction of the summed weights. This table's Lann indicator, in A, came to 5357.4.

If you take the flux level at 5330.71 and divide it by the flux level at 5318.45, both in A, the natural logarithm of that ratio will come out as -0.11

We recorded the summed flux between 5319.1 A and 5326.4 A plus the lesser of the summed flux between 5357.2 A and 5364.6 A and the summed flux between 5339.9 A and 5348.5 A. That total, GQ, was 447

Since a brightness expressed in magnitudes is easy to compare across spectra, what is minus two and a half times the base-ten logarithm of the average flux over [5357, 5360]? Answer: -3.91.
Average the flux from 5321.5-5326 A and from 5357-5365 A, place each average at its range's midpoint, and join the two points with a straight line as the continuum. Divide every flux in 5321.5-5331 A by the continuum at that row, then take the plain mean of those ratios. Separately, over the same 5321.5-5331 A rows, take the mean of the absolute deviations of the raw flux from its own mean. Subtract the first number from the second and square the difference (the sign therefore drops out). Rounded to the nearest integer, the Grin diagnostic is 3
